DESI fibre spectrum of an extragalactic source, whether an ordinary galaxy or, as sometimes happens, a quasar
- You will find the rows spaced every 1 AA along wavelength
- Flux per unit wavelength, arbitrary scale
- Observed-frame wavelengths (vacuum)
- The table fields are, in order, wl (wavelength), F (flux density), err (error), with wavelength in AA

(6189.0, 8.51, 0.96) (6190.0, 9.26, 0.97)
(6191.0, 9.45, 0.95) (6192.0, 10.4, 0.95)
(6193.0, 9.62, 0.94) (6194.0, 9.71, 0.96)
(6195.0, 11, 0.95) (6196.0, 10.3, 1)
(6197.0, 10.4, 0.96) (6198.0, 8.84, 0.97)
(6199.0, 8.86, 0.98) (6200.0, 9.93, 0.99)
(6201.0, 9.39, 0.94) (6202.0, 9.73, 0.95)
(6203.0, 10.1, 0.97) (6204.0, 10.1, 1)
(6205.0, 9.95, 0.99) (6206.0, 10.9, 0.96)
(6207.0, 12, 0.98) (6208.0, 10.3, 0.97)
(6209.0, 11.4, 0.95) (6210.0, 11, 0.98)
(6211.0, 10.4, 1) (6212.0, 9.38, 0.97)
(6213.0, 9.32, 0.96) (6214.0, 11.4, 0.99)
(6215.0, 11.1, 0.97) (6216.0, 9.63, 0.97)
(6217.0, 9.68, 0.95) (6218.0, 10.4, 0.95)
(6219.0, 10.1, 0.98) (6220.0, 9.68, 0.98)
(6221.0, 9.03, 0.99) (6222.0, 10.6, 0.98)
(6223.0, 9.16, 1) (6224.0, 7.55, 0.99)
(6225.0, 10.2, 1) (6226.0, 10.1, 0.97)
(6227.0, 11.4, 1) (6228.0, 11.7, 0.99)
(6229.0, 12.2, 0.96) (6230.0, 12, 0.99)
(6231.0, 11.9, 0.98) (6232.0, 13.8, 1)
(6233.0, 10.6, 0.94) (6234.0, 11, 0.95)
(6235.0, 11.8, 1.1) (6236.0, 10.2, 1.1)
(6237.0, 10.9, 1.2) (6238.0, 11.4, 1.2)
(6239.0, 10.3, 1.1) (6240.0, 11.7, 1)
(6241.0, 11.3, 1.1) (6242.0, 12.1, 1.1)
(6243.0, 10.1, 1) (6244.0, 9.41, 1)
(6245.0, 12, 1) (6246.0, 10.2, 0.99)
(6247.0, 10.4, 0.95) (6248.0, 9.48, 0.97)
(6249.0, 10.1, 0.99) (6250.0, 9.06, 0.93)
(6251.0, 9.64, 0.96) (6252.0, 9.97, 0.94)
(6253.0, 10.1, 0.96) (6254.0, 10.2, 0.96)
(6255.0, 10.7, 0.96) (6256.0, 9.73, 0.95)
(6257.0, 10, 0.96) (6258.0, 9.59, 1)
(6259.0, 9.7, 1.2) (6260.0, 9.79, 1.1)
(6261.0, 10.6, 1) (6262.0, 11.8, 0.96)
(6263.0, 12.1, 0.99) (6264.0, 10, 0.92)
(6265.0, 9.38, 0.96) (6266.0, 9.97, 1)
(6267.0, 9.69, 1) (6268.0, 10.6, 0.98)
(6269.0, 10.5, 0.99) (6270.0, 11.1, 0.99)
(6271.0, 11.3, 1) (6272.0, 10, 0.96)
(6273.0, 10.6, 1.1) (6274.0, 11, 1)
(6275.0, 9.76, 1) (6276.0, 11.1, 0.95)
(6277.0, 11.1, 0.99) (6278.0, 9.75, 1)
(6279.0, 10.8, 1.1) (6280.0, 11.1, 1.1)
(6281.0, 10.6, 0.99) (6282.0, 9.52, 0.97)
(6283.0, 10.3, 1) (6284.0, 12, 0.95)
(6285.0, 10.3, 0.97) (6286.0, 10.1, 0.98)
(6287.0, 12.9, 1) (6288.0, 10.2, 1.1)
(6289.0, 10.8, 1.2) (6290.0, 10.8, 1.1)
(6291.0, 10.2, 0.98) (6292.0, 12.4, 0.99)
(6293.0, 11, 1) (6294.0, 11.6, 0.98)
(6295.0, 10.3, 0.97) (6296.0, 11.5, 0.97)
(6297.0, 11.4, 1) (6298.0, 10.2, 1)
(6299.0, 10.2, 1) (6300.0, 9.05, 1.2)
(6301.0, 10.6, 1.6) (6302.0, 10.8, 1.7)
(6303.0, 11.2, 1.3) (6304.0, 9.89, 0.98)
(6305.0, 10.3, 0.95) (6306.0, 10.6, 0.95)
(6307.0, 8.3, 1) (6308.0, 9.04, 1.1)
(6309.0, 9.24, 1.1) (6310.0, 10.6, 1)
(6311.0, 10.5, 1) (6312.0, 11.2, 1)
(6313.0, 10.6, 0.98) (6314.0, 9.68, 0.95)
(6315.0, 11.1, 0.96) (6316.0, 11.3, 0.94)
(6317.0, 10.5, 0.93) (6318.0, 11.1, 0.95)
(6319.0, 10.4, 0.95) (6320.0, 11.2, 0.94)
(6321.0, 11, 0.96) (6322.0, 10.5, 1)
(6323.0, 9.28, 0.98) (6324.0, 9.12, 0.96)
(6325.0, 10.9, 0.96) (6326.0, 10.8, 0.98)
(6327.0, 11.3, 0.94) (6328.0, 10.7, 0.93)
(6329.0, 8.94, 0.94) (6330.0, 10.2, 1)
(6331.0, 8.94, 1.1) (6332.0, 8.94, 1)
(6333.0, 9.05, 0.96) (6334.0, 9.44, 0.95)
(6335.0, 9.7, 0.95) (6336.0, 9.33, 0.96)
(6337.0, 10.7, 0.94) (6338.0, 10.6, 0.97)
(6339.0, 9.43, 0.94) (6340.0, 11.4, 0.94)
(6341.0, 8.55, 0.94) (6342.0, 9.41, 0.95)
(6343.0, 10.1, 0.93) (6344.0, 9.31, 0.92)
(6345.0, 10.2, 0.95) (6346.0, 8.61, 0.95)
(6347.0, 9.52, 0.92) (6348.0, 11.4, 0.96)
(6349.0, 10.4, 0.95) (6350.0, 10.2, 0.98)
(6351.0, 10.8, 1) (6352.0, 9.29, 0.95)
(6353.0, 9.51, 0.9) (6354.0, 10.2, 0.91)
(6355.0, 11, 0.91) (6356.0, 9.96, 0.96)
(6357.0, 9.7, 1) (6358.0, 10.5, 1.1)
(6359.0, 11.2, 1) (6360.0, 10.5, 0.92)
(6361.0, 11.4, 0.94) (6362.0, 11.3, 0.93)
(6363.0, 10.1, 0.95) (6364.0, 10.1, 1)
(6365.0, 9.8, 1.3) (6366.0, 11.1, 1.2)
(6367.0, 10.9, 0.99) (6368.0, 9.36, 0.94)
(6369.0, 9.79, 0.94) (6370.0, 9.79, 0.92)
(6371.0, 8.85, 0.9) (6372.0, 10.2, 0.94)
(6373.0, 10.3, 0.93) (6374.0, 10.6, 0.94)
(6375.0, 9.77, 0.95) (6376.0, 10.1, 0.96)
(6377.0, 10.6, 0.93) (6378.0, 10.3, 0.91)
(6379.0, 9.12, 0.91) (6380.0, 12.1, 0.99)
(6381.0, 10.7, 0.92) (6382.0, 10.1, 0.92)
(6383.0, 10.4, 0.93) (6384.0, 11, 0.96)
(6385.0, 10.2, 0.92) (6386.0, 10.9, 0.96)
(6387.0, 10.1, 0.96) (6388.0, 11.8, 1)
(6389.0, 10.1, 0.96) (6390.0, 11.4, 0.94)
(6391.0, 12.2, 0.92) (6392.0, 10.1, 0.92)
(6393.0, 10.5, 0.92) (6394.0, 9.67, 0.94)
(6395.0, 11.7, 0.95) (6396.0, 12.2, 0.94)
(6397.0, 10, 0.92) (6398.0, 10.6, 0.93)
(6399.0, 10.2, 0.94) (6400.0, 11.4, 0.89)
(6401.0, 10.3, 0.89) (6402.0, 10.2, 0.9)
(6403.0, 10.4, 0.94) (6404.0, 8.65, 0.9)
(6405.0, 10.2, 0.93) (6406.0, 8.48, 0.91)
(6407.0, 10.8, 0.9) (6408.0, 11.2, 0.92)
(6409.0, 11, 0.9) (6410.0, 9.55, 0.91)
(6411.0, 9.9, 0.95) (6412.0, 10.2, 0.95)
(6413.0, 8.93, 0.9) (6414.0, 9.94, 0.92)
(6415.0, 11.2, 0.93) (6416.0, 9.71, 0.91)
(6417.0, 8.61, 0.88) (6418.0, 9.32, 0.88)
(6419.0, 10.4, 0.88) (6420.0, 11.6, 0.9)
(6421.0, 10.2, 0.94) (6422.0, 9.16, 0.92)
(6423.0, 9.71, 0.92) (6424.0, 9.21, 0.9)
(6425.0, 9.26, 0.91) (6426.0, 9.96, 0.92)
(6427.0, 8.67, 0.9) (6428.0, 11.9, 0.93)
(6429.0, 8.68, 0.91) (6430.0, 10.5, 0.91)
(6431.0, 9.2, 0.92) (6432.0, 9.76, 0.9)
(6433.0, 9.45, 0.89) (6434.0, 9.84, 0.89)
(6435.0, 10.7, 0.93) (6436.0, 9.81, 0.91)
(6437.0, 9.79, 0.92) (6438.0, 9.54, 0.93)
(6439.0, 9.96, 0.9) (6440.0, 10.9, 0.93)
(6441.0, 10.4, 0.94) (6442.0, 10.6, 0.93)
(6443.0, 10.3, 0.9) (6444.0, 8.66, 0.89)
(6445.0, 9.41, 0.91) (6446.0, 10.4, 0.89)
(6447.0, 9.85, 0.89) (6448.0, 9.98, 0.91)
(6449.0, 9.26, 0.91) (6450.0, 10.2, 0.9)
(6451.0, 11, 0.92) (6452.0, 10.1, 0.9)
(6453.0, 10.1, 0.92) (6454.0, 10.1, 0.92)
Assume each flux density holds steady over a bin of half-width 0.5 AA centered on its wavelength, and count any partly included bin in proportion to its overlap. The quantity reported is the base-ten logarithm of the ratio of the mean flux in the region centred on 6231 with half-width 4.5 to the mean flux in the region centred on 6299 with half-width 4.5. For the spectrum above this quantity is 0.048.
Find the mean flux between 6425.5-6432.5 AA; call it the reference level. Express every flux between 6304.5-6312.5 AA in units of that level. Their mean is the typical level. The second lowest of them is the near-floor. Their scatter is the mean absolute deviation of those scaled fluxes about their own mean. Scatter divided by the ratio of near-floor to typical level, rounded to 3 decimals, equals 0.094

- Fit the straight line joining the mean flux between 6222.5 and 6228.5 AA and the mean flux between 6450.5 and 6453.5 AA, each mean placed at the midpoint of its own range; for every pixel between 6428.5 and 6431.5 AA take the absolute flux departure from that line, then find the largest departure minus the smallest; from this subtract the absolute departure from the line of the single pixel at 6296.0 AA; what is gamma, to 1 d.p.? 0.2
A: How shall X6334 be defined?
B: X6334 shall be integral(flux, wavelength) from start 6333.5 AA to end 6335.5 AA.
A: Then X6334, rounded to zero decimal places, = 19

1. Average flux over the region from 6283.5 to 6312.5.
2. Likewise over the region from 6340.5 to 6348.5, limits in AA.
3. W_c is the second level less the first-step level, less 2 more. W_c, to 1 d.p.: -3.0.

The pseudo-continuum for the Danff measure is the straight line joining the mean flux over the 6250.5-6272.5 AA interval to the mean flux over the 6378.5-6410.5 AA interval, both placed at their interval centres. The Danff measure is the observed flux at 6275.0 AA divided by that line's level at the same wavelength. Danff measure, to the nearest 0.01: 0.95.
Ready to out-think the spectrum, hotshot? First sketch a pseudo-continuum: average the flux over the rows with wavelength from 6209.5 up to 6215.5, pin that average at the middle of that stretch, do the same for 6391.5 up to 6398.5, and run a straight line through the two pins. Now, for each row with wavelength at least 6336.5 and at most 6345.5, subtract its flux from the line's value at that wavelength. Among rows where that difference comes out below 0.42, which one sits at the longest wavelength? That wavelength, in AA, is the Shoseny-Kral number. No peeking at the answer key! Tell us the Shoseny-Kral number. 6345.0 AA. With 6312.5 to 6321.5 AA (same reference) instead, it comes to 6321.0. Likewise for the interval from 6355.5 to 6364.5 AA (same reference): 6362.0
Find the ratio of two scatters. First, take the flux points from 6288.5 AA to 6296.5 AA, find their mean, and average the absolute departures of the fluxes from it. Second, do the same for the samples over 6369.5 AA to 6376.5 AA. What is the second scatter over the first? 0.71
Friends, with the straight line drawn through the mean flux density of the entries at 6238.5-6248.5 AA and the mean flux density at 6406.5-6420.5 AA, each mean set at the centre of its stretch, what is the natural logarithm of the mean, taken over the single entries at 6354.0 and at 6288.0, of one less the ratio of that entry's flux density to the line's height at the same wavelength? -3.71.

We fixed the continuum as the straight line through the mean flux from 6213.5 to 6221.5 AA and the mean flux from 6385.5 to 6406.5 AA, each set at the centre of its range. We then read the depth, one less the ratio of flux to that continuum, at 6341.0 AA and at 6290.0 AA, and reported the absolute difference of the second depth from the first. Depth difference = 0.23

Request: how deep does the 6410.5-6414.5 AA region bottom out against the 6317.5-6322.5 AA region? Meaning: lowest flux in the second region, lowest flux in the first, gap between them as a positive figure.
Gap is 1.5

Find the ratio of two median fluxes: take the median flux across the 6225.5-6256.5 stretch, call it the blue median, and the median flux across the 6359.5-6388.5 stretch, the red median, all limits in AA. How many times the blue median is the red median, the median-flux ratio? 0.97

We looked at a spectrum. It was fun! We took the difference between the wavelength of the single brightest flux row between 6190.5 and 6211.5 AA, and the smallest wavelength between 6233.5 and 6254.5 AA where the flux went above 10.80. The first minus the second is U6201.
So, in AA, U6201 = -27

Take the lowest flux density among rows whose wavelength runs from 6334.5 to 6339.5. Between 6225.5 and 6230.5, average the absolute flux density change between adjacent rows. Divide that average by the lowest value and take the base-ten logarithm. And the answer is -1.21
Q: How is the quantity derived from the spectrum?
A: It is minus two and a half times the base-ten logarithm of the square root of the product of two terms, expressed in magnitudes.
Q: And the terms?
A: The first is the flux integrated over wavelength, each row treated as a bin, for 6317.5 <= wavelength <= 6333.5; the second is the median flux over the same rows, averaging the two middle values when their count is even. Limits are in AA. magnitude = -4.037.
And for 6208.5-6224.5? -3.999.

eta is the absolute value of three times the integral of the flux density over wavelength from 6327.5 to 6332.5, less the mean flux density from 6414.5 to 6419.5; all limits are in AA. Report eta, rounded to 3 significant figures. 133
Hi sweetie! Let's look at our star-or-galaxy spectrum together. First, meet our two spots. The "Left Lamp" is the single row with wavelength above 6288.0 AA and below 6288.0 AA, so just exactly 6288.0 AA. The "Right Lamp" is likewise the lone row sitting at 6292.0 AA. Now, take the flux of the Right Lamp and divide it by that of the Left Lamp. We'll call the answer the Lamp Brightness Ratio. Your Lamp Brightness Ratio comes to 1.22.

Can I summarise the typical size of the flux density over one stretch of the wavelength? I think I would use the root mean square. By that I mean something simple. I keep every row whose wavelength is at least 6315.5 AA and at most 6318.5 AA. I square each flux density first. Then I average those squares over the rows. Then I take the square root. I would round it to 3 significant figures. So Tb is 11.0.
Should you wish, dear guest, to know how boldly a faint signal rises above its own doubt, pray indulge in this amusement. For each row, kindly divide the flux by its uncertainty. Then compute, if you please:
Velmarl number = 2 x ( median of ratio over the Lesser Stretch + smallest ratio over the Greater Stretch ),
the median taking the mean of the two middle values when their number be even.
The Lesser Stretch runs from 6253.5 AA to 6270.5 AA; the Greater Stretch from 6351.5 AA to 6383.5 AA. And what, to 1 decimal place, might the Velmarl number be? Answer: 36.3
